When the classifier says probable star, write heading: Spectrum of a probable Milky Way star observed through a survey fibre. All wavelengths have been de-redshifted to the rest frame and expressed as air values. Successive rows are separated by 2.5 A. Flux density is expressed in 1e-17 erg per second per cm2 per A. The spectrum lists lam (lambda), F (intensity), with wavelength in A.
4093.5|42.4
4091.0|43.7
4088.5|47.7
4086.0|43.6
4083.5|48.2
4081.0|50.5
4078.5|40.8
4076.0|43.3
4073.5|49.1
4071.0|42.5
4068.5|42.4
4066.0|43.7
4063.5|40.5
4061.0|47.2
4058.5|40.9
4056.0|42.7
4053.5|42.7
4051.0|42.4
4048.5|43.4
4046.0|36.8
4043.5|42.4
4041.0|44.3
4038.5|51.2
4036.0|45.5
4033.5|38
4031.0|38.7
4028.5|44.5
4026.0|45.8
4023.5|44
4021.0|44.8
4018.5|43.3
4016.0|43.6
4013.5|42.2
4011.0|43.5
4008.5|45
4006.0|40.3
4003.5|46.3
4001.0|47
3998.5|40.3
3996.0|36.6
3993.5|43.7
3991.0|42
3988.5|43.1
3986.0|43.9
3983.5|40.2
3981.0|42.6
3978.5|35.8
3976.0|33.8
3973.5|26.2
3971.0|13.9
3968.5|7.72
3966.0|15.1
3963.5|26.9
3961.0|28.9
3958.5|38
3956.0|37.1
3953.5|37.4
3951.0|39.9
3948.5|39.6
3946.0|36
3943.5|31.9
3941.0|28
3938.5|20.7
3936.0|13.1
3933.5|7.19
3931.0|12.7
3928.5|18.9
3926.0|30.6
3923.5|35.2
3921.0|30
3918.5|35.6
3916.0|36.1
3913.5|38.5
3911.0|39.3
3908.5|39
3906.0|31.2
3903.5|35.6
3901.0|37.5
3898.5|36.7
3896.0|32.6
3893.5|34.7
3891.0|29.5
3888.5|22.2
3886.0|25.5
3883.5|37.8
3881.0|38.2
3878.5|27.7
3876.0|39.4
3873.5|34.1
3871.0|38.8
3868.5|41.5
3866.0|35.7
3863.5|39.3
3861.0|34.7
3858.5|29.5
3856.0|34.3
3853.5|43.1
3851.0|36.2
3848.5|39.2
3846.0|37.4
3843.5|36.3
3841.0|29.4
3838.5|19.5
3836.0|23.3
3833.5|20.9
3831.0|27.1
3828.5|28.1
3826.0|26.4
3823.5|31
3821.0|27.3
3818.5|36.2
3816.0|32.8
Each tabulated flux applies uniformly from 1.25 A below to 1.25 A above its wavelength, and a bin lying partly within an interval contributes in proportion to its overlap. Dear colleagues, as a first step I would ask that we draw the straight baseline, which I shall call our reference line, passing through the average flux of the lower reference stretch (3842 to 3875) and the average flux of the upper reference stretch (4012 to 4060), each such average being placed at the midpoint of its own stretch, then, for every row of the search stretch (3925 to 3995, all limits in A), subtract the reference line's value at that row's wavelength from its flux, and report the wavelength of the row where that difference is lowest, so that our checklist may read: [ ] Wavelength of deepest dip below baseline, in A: 3968.5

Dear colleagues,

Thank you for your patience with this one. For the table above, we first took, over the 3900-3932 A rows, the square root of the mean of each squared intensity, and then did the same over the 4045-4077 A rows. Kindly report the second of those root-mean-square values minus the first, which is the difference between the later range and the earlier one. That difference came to 10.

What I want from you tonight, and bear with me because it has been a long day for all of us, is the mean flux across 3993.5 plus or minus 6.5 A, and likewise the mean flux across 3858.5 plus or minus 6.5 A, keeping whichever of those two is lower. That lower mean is 36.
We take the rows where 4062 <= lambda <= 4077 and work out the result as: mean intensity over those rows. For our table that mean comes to 43.6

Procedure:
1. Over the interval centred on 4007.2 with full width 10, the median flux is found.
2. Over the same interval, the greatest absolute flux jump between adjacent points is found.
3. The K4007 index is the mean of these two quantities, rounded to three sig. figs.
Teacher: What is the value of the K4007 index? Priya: 25.1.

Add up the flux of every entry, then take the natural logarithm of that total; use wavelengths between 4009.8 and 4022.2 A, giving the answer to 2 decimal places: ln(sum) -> 5.38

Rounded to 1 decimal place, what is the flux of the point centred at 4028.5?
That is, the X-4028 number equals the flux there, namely 44.5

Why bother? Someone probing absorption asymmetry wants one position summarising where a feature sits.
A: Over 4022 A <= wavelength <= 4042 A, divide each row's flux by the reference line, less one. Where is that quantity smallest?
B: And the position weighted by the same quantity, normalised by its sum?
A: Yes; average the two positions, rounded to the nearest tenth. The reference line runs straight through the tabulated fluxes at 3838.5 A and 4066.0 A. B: 4033.0 A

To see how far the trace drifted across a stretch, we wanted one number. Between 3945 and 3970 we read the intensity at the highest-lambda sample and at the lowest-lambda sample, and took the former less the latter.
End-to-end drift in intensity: -28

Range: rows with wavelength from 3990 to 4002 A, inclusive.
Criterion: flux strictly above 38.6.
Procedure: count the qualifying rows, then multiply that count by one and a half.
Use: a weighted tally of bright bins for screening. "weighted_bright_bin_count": 6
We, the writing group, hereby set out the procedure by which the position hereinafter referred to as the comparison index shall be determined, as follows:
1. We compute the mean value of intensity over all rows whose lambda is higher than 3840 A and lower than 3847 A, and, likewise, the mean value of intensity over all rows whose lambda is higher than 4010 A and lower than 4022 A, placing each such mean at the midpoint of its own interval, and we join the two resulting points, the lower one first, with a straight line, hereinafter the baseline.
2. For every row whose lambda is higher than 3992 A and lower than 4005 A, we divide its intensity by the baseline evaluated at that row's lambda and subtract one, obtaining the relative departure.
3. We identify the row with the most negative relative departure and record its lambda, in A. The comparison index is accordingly 3996.0 A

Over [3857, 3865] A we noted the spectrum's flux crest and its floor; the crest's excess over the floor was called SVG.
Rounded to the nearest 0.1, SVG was 9.8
